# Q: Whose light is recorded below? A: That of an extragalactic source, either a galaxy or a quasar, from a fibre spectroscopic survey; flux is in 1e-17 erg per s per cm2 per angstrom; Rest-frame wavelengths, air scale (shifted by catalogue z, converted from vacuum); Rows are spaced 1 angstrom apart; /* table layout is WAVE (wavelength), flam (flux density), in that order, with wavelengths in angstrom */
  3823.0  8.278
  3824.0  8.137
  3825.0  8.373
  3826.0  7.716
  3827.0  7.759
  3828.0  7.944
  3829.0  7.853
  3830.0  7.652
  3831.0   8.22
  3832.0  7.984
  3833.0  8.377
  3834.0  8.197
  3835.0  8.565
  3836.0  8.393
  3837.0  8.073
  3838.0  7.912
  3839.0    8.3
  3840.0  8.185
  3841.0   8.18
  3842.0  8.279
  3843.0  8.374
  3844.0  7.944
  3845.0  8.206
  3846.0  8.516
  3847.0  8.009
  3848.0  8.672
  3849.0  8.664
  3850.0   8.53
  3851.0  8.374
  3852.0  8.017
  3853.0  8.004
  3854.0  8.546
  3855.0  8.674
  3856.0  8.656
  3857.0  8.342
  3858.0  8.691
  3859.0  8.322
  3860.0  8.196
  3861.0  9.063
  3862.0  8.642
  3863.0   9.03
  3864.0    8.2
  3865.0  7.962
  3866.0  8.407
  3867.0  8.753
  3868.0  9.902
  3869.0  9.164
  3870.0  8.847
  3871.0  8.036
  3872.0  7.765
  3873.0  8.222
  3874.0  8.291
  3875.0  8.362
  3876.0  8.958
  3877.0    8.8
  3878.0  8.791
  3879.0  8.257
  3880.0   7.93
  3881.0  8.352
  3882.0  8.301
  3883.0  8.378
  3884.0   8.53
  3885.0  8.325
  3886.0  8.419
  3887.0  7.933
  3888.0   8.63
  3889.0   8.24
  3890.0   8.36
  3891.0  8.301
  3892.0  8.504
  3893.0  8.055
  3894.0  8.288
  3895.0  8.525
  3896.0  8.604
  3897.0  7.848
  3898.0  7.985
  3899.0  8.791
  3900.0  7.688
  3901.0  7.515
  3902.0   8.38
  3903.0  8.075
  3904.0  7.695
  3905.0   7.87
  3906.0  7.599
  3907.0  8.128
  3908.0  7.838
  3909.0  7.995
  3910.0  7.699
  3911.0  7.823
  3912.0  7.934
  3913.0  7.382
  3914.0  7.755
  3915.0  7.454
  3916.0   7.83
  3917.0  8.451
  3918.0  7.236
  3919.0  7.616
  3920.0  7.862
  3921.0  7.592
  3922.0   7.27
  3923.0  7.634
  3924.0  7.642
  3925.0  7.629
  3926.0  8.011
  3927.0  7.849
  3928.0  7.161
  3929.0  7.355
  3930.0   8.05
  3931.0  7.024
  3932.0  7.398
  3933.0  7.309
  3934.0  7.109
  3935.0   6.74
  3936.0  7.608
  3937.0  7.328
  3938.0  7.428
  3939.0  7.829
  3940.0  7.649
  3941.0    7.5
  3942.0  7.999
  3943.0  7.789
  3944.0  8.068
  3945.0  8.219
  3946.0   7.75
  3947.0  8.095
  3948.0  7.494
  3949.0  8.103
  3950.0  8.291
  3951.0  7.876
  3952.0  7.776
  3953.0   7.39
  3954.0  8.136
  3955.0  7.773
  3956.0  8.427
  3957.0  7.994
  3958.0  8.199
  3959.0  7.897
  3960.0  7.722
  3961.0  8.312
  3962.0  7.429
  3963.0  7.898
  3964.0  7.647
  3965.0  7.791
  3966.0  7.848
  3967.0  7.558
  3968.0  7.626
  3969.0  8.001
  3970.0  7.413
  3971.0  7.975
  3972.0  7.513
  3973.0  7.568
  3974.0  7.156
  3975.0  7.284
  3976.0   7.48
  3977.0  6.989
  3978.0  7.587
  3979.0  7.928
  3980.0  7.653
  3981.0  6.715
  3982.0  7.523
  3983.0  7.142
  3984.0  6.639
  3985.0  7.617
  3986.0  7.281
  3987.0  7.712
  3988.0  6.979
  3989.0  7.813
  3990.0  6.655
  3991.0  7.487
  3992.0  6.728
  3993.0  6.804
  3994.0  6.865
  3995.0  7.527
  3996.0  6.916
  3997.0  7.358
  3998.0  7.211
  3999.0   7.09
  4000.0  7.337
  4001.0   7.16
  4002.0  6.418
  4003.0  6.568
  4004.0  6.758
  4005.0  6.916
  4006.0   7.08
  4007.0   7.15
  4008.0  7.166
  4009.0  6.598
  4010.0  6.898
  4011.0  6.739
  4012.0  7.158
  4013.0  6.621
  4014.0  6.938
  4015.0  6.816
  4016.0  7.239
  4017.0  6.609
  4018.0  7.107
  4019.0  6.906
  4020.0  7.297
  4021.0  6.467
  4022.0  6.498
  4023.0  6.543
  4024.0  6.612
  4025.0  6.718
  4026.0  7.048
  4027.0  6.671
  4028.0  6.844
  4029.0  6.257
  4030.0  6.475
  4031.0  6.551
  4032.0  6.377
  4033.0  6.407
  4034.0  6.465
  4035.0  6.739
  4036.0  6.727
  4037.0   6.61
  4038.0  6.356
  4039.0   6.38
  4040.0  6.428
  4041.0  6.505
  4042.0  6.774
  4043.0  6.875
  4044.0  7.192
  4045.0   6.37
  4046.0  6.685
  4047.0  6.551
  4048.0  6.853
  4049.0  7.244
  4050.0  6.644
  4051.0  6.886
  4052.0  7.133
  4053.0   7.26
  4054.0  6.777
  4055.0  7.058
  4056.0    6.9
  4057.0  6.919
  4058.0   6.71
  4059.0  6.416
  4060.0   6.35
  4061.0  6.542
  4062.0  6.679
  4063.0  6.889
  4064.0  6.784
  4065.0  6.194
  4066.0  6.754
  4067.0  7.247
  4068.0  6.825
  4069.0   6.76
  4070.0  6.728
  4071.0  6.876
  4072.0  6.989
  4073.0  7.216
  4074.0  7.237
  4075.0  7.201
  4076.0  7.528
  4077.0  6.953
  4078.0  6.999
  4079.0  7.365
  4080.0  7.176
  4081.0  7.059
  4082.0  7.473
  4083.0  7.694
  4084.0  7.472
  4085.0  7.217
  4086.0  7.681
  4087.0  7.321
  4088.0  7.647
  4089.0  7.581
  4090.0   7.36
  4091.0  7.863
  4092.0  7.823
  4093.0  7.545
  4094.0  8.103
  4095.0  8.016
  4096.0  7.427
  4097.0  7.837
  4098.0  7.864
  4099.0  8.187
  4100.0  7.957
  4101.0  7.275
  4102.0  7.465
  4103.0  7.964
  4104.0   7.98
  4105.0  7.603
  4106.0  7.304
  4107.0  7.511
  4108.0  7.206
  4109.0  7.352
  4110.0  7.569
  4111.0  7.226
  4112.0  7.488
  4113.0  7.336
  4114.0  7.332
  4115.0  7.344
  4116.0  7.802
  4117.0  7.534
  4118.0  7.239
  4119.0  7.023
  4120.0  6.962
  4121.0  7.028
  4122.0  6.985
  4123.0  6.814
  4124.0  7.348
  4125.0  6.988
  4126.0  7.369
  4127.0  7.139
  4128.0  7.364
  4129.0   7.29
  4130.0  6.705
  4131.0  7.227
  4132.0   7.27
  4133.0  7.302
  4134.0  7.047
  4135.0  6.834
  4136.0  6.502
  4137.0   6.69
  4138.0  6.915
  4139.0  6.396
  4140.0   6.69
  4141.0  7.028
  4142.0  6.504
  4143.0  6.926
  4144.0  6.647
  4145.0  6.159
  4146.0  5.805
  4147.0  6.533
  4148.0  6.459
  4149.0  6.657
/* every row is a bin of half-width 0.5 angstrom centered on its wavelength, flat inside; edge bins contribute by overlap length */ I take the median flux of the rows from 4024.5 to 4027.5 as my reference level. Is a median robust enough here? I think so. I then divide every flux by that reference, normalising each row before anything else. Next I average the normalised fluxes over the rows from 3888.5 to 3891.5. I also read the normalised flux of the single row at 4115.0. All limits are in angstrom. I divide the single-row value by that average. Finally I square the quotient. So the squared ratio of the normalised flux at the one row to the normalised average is 0.78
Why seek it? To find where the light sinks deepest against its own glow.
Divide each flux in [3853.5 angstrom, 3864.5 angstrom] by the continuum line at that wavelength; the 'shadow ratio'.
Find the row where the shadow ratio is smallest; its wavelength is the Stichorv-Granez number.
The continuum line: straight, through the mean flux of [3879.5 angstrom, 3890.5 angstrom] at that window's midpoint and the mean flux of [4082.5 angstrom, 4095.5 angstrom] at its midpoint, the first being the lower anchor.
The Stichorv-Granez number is 3860.0 angstrom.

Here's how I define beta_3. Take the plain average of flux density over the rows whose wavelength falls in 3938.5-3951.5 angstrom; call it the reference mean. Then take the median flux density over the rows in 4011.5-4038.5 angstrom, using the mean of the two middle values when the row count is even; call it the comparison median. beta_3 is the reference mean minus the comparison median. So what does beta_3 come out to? 1.3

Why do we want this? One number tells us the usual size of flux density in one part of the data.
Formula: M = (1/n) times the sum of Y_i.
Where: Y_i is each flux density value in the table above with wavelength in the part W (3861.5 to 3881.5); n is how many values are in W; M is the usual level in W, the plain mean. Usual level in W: 8.53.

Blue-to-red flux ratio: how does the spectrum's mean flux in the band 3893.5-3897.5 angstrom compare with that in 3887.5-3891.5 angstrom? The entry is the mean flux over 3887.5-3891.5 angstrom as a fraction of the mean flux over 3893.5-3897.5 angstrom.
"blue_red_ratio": 1.01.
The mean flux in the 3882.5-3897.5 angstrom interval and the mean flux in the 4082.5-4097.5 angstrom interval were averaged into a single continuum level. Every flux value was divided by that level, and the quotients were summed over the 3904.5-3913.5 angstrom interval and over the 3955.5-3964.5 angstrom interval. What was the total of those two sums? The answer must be 17.8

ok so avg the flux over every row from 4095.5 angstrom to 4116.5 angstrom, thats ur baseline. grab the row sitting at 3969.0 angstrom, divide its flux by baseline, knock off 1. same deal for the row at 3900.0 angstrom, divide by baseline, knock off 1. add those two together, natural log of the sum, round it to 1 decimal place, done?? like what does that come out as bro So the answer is -2.6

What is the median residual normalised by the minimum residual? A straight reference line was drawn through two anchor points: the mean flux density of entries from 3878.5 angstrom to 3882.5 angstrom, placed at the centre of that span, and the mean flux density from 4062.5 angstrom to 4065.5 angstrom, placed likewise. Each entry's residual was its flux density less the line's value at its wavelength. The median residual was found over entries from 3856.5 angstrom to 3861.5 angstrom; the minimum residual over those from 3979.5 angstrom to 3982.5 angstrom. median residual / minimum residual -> 0.1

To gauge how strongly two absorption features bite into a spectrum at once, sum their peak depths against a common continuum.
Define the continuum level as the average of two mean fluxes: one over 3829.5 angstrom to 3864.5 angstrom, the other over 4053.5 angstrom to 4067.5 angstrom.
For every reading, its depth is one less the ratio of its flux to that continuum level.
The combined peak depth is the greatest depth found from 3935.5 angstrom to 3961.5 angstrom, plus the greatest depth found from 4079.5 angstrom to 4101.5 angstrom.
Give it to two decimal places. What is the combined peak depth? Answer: 0.09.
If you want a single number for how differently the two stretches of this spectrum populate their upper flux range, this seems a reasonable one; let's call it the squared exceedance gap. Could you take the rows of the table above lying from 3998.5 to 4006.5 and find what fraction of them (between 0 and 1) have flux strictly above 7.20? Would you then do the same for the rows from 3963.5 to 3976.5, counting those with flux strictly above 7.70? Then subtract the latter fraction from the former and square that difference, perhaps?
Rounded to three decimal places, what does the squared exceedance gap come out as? 0.033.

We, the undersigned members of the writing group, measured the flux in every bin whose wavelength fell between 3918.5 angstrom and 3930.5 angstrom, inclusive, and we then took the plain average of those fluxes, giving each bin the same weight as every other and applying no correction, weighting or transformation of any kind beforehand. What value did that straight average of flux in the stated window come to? 7.64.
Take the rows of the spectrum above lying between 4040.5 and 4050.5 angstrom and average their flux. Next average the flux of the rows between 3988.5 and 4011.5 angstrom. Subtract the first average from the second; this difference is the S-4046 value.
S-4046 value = 0.2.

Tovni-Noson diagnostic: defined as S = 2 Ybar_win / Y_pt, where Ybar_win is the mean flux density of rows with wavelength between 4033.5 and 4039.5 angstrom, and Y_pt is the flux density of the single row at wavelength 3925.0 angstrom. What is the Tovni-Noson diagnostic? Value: 1.72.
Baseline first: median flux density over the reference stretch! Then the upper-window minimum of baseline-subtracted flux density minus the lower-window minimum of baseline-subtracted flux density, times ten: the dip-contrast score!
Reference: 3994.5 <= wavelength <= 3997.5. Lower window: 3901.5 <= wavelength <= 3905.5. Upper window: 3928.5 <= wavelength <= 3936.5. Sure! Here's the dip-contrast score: -10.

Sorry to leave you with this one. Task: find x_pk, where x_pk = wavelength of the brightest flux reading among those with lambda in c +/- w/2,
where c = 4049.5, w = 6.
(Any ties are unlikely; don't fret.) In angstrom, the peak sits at 4049.0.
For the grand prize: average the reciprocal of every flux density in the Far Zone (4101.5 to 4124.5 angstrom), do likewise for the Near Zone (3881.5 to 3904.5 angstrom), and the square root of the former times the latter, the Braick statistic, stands 0.1286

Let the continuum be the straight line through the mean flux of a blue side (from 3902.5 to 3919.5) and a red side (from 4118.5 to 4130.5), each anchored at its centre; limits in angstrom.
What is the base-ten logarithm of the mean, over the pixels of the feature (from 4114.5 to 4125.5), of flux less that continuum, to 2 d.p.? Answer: -1.05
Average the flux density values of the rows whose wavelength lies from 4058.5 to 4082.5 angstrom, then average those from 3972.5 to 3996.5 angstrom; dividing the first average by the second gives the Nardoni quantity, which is 0.96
